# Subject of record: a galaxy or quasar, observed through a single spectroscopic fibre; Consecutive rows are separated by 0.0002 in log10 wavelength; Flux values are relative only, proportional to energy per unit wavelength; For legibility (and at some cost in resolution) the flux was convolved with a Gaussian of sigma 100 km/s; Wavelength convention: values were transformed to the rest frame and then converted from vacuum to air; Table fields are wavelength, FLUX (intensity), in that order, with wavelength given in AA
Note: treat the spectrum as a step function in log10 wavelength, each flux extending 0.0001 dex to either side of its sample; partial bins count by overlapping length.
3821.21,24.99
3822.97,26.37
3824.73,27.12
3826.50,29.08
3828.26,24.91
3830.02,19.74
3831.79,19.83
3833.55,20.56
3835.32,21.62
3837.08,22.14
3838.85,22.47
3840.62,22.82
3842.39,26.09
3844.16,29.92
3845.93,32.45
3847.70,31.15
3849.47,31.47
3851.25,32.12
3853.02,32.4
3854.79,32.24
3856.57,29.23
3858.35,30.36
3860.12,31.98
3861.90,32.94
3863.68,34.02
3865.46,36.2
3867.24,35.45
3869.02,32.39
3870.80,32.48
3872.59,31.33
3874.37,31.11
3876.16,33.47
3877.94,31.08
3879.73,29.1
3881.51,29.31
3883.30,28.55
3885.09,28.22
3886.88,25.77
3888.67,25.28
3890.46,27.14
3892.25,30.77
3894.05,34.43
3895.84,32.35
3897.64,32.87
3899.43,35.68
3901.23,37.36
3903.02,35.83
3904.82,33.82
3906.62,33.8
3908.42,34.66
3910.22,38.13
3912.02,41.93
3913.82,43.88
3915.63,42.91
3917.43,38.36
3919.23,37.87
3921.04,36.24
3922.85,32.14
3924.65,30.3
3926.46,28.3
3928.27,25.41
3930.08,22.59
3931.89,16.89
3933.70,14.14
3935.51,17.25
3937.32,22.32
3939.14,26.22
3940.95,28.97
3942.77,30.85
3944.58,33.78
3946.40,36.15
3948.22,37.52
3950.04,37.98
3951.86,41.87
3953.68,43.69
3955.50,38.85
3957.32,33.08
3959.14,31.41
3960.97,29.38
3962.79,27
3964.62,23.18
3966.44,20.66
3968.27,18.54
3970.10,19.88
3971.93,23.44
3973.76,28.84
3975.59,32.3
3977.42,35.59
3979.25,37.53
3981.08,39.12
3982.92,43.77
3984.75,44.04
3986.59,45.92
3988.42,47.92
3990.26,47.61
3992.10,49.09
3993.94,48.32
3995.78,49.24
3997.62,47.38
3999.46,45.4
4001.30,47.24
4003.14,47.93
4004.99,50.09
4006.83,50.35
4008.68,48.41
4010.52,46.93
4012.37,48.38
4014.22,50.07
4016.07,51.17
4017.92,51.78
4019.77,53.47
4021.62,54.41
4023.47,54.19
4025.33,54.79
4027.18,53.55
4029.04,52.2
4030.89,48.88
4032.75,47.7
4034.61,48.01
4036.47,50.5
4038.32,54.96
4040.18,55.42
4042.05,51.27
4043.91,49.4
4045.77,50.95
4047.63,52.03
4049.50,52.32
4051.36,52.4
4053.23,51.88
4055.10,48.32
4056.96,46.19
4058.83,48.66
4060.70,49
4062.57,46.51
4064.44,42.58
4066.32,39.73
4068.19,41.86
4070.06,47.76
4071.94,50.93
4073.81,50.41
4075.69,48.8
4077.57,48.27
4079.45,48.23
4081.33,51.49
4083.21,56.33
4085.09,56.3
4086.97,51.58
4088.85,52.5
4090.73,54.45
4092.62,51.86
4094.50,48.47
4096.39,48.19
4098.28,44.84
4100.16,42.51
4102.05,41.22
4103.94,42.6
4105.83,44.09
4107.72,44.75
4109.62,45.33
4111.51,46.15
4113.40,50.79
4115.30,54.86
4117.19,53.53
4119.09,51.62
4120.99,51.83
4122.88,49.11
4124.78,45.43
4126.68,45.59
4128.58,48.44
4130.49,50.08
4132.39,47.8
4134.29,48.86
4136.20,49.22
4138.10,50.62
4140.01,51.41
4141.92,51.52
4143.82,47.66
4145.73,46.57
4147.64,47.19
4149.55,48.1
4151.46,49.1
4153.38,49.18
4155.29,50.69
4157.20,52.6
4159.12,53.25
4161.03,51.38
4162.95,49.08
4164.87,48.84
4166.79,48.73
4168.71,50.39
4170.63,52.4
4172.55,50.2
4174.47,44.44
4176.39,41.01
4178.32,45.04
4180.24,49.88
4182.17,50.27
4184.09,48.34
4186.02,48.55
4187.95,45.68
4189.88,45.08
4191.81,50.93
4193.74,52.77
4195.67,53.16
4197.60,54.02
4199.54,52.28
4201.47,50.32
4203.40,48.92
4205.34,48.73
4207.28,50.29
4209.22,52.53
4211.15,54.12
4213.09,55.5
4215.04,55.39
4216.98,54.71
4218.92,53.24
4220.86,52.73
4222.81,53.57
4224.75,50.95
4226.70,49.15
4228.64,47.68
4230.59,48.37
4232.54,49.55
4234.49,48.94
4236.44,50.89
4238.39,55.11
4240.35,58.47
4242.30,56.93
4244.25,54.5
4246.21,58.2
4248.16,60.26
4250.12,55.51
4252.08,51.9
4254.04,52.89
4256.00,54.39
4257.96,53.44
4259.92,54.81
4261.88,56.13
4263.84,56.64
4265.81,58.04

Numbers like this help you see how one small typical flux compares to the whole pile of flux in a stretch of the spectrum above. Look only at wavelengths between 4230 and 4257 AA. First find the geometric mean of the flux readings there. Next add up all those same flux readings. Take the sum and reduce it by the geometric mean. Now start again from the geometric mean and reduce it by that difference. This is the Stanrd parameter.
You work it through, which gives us -648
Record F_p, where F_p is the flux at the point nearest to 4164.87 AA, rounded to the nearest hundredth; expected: 48.84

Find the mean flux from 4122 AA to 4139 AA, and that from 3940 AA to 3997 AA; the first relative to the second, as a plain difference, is 13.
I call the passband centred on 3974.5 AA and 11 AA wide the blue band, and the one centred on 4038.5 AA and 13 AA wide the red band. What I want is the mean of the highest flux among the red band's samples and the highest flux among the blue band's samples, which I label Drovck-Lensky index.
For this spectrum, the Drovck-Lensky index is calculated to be 46.5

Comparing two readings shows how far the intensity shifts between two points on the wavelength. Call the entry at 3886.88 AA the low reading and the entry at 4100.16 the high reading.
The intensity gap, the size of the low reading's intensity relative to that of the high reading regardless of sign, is 17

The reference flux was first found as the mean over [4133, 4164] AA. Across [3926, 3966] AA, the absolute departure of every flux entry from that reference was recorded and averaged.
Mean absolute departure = 20.4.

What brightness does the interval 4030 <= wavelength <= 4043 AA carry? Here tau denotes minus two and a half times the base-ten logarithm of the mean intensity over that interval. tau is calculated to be -4.268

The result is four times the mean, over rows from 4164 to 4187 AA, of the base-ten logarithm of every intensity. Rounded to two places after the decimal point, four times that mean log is 6.73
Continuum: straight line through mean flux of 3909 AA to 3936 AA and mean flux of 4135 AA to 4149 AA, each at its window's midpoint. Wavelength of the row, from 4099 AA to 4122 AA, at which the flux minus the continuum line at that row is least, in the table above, 4102.05 AA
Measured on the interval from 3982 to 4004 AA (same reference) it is 3982.92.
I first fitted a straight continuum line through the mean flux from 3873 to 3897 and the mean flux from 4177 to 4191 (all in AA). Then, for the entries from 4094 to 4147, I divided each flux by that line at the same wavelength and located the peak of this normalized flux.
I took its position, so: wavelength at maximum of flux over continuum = 4115.30 AA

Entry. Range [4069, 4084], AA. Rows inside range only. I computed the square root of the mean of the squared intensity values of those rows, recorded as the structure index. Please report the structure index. 50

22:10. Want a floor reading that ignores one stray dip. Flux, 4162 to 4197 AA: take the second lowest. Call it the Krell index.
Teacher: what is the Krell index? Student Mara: 44.44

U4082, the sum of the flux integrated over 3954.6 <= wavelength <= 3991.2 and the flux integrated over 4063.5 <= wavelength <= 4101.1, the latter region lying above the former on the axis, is 3060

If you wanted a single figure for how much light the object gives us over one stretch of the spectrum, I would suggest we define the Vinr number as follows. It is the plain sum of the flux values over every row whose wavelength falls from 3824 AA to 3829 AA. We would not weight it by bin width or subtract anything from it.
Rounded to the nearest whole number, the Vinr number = 81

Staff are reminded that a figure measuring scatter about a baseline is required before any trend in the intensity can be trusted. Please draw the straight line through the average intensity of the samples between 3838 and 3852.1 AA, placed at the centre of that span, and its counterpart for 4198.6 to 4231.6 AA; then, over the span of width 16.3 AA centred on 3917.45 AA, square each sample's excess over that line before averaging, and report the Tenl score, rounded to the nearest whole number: 45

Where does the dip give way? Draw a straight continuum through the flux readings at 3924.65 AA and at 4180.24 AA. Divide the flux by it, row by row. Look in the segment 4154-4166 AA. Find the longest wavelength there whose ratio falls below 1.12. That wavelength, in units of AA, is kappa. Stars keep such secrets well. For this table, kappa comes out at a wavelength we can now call 4164.87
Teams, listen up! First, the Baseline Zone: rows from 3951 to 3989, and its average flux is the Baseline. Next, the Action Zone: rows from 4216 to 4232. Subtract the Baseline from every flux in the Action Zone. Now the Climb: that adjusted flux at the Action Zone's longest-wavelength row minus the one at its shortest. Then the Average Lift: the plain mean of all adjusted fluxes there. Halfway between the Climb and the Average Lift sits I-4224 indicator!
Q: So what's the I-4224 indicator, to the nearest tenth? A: 5.7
